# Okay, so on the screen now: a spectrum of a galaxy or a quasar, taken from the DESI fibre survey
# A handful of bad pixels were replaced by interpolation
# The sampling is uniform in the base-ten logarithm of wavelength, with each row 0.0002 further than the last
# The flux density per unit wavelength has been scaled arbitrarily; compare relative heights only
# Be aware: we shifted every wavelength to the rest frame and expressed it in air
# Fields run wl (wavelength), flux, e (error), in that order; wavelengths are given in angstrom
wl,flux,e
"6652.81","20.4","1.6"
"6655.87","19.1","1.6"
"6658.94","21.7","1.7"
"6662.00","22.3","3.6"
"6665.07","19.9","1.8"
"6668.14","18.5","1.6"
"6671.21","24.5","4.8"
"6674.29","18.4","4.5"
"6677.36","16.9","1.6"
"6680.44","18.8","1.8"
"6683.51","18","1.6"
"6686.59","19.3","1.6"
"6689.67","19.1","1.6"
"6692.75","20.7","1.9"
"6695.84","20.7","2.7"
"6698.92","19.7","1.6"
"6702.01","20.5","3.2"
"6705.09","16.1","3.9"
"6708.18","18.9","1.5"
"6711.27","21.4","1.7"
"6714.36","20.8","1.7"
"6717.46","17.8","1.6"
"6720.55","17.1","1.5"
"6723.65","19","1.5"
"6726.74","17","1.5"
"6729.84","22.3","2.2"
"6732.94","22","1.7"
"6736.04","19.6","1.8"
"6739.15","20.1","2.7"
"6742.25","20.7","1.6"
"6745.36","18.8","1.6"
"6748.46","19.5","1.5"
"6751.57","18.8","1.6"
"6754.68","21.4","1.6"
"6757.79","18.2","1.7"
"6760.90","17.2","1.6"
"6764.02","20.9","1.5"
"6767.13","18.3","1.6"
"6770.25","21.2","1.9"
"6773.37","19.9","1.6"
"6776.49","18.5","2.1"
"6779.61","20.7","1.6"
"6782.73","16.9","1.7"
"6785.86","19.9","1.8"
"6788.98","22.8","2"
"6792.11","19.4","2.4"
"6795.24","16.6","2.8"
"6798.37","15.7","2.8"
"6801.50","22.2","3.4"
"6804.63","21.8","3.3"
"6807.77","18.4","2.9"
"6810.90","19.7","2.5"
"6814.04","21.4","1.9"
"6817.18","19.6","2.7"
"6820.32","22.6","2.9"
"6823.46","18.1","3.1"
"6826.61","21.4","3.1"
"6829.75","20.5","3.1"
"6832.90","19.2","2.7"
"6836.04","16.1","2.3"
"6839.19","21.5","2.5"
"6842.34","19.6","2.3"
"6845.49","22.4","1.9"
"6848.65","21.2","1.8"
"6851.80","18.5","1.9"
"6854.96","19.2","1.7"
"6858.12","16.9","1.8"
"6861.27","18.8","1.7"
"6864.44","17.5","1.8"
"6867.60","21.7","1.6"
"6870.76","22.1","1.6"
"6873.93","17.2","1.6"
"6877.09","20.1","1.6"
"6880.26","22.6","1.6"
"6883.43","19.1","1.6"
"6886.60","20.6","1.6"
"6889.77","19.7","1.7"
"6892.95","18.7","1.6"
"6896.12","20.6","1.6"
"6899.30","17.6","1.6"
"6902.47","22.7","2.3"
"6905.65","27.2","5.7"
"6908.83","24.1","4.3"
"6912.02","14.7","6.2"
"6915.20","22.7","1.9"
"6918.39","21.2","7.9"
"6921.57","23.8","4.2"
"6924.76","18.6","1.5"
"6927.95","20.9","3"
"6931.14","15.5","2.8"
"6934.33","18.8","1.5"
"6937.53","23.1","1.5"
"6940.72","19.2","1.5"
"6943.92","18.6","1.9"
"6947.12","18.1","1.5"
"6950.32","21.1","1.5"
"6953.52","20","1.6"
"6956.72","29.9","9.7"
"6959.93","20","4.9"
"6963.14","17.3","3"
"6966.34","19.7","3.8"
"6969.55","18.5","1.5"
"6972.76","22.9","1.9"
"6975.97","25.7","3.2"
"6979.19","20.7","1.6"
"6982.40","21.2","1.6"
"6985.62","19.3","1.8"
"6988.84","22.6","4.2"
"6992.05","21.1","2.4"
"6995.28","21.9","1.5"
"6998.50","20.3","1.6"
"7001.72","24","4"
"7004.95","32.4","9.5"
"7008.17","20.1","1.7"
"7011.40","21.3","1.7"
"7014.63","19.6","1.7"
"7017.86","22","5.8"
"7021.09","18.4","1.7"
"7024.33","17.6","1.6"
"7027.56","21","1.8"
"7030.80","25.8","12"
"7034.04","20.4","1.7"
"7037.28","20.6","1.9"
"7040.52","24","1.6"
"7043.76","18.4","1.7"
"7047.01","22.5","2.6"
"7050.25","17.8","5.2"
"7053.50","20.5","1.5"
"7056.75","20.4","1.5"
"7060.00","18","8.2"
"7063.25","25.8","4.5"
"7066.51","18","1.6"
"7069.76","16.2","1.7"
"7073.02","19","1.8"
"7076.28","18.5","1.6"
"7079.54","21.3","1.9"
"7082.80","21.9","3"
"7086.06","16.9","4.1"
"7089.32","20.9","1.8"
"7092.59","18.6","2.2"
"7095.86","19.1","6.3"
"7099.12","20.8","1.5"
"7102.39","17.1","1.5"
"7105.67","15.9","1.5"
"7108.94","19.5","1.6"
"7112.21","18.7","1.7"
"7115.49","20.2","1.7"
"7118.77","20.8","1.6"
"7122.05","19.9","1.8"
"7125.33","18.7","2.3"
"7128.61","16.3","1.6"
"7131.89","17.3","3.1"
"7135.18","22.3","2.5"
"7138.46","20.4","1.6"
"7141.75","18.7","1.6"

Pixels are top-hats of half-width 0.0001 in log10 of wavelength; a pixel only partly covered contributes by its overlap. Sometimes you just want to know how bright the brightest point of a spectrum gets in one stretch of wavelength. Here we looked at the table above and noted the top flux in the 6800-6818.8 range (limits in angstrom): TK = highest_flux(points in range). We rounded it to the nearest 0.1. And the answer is 22.2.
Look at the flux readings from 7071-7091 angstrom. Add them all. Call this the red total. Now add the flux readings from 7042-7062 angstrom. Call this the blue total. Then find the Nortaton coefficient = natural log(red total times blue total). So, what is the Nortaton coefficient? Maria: 9.54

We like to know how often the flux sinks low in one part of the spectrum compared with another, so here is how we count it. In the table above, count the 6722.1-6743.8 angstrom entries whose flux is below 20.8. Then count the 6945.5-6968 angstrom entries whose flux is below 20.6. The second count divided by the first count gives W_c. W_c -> 1.00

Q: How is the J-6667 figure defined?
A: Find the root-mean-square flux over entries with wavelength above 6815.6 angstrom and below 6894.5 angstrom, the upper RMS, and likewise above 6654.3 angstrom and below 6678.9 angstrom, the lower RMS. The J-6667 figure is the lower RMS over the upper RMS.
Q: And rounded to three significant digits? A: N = 1.02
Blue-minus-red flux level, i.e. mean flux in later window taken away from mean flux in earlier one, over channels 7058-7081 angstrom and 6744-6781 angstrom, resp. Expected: -0.1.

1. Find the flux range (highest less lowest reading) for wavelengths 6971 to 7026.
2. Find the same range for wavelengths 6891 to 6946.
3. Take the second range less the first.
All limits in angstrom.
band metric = -2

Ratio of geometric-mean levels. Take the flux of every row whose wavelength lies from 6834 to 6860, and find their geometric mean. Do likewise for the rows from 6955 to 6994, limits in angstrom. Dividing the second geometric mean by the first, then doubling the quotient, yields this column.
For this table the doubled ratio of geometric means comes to 2.21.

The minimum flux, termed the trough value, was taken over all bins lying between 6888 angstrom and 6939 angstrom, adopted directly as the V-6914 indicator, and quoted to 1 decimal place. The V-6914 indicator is 14.7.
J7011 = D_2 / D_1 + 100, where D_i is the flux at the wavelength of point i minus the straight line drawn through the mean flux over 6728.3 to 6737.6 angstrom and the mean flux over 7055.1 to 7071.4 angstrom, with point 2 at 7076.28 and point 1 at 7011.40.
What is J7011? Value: 99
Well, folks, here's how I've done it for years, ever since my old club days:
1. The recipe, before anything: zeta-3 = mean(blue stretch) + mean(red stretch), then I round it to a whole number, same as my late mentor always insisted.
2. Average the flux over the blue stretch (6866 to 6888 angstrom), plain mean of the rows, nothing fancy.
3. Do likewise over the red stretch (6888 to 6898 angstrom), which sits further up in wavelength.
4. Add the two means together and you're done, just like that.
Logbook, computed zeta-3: 40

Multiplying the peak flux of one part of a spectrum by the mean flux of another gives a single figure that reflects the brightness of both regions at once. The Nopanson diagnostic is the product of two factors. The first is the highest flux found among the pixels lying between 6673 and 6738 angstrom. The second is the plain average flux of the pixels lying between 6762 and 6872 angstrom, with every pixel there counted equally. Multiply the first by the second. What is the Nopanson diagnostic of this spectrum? 440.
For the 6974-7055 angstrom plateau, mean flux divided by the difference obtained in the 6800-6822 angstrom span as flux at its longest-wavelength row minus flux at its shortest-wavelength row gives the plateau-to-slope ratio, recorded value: 54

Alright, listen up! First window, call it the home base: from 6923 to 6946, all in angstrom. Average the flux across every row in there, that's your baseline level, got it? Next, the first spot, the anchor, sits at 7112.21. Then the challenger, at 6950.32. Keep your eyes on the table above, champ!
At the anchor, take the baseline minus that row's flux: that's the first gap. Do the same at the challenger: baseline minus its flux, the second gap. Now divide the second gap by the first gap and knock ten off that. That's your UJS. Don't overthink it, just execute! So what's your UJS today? -13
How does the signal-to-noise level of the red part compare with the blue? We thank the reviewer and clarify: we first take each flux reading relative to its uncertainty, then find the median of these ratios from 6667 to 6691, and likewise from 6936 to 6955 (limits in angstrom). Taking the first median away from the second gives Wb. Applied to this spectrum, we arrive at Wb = 1.7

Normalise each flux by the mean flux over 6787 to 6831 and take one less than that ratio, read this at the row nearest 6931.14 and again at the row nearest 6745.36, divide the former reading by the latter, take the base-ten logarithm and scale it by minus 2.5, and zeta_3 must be -1.4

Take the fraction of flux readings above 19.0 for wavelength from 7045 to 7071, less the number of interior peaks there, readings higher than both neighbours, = -1.50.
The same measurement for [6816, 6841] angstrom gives -1.25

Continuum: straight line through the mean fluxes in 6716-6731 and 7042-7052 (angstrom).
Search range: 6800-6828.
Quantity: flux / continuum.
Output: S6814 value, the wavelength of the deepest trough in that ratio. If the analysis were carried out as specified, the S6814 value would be 6823.46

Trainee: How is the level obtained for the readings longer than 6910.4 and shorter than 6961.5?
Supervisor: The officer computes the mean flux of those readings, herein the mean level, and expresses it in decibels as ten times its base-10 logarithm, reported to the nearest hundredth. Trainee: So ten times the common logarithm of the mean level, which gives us 13.09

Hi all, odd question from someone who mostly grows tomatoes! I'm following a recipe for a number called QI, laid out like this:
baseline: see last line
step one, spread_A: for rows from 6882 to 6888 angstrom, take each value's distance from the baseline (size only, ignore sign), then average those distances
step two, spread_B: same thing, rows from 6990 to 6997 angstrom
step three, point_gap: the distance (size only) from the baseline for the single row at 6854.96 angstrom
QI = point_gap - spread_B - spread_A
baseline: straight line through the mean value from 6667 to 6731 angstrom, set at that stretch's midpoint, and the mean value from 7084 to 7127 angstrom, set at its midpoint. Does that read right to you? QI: -3.2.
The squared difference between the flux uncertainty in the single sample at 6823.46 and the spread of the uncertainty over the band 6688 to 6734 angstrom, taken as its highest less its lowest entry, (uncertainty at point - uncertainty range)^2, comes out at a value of 0.49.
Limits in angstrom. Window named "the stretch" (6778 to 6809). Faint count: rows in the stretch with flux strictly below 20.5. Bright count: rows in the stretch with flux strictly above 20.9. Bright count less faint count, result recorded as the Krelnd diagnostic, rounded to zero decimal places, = -3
